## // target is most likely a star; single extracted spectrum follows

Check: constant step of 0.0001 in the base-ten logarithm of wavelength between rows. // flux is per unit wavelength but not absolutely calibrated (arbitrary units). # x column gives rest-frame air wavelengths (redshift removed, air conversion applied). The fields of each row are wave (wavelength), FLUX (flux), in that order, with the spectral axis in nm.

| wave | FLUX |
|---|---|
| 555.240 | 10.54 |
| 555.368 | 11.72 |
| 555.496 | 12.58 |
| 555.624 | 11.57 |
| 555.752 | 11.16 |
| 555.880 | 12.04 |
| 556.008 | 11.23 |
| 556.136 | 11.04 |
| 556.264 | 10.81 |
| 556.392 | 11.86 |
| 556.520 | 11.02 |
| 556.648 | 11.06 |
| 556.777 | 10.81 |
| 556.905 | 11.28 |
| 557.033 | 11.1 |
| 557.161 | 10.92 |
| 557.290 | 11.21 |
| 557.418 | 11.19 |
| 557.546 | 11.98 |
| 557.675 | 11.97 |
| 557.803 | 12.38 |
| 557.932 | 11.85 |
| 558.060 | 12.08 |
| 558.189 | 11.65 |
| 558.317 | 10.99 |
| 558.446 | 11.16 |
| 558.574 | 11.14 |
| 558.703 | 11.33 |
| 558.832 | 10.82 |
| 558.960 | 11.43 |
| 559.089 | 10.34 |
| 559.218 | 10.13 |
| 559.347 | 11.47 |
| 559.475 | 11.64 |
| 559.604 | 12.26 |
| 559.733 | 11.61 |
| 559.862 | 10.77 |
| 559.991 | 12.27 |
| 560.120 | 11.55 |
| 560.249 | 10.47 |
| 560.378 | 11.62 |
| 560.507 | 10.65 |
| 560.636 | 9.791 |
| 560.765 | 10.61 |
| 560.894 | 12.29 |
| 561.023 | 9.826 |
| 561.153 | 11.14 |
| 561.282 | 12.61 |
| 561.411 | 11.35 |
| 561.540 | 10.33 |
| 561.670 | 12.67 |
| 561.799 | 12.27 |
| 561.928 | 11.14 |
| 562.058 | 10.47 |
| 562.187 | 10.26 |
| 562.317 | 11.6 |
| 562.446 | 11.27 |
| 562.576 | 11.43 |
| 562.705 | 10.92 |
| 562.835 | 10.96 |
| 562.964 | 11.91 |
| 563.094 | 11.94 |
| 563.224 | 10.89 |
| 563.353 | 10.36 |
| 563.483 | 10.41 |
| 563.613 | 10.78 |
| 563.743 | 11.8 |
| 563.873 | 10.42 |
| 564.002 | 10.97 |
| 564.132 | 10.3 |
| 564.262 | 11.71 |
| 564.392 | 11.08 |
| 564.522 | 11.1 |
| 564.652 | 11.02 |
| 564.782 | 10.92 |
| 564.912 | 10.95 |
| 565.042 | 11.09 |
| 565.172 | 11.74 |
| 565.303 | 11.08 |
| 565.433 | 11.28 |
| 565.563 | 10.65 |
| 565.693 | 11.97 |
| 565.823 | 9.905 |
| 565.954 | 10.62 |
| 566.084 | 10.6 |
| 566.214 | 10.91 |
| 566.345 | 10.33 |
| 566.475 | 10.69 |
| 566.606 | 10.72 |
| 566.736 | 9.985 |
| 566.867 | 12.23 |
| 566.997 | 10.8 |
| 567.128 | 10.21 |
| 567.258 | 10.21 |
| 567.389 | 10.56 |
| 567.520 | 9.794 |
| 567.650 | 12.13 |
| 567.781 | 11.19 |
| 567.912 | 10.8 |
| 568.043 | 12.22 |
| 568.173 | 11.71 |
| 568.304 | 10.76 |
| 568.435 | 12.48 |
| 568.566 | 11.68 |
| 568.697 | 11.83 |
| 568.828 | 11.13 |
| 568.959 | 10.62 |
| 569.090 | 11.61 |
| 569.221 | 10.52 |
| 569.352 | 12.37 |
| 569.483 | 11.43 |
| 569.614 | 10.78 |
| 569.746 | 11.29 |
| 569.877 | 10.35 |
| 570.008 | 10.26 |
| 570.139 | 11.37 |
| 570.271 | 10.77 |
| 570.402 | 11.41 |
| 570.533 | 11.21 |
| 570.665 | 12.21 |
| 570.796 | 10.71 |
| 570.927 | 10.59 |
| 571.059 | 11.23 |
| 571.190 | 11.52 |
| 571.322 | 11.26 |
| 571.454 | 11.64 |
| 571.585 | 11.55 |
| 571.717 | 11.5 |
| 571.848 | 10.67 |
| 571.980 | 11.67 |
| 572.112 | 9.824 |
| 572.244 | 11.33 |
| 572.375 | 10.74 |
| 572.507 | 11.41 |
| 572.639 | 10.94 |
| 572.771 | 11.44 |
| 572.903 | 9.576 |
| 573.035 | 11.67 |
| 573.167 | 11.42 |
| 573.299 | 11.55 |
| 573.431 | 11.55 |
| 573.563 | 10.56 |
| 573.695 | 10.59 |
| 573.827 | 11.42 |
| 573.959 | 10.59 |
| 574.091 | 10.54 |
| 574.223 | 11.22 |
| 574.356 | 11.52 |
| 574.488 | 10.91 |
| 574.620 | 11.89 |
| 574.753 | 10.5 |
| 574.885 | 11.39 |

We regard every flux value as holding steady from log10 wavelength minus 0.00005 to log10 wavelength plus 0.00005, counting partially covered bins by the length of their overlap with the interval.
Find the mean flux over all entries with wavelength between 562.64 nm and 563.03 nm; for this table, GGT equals 11.3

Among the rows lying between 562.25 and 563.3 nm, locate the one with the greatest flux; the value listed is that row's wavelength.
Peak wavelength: 563.094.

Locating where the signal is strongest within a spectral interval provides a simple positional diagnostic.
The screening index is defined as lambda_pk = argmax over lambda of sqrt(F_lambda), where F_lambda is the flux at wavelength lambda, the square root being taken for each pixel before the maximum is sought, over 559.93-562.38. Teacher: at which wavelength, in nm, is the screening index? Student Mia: 561.670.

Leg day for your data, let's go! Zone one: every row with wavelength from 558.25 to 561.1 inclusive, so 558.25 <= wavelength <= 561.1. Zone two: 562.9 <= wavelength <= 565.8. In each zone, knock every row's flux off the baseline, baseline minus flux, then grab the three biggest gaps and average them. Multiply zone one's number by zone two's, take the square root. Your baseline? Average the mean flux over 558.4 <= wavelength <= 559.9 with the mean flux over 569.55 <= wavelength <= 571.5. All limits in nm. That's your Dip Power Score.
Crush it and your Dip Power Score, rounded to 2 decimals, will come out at 0.98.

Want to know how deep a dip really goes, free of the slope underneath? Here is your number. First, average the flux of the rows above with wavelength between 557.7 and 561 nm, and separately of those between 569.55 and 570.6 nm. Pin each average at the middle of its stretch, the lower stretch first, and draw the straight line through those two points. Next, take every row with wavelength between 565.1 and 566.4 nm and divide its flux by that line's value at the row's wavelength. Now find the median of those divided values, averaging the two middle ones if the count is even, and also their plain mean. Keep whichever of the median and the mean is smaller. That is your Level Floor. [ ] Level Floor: 0.97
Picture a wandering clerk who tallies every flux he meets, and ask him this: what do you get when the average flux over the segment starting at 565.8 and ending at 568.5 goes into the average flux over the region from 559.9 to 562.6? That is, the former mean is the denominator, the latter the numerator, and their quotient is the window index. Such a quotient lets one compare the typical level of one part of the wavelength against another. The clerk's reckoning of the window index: 1.03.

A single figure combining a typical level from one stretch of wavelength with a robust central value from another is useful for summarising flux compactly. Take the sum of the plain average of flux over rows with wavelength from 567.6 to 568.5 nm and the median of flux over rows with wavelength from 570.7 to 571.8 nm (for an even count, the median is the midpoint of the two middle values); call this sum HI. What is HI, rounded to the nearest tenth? 23.0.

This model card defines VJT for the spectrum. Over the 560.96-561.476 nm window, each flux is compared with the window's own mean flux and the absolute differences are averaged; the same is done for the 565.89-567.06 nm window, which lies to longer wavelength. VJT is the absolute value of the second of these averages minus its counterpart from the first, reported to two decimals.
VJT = 0.38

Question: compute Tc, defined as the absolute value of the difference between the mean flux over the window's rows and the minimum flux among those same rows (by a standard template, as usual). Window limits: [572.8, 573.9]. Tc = 1.5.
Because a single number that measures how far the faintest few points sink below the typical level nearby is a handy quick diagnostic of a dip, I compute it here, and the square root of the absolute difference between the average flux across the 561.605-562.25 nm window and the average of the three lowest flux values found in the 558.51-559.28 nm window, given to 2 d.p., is 0.97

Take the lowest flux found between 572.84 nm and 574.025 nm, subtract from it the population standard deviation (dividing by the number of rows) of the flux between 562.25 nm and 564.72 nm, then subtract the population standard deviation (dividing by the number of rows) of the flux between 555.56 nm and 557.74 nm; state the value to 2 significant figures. 8.7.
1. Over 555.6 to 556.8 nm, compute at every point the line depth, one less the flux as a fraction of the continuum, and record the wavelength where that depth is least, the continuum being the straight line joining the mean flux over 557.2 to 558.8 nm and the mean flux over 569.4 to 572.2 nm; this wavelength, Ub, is 555.880 nm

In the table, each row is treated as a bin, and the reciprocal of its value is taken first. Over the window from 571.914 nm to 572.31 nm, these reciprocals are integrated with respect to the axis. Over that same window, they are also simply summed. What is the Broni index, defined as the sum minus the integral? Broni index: 0.24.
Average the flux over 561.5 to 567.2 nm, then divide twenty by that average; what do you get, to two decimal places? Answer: 1.82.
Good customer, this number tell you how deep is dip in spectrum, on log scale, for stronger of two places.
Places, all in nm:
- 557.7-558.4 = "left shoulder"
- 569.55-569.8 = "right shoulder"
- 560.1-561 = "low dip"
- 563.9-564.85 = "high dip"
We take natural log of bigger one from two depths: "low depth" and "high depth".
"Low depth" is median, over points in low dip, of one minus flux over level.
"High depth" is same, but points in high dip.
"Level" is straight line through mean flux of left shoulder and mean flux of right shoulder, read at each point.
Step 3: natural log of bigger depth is -2.5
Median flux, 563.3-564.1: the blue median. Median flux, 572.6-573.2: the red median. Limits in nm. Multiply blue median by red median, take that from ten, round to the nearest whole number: -111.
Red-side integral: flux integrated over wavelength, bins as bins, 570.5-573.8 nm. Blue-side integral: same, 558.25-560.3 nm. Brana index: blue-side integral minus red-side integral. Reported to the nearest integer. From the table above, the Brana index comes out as -14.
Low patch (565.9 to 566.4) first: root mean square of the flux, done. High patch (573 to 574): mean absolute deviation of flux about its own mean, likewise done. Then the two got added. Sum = 11.06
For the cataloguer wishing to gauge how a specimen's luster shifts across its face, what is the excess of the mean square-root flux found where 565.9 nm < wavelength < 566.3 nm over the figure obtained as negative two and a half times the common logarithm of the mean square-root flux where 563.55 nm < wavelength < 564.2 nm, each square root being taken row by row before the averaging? 4.57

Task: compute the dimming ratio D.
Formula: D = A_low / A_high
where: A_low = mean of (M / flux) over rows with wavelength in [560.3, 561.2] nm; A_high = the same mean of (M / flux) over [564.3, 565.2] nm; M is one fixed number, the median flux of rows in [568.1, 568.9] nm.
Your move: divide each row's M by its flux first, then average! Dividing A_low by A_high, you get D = 1.03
